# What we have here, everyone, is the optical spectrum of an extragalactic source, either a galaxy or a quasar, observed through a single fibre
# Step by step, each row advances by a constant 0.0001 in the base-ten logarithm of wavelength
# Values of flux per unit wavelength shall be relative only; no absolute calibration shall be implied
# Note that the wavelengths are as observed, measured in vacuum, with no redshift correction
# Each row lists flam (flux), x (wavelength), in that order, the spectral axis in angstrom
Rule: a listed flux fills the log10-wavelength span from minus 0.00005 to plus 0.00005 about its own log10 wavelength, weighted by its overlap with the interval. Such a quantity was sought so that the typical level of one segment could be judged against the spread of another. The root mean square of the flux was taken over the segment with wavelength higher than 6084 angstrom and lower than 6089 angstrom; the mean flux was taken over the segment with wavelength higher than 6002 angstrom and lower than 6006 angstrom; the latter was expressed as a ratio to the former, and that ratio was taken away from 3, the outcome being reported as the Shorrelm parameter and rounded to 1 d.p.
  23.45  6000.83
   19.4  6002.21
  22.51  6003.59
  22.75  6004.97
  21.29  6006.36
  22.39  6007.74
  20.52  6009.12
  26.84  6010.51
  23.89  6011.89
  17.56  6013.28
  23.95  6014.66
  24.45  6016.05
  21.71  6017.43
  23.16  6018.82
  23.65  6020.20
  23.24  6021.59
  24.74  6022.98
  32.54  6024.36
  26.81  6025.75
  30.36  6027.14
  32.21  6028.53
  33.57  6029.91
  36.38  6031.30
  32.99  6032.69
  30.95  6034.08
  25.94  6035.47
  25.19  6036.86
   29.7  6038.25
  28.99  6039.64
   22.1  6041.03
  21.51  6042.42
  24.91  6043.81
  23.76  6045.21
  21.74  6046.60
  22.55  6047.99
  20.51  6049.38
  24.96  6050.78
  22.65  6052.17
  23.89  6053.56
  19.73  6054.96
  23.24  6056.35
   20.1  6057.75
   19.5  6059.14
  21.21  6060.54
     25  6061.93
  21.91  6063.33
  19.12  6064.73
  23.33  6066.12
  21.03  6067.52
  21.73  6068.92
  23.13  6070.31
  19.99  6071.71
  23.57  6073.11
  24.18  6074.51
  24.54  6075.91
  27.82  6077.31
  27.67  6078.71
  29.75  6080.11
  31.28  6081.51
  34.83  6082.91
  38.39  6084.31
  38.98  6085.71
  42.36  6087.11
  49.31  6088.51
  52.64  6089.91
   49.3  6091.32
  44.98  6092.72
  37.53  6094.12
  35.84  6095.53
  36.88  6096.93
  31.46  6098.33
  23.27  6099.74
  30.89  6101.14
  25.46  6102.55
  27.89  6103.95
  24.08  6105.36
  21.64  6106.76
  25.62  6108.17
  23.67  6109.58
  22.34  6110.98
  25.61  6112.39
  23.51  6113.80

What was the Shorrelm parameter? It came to 2.5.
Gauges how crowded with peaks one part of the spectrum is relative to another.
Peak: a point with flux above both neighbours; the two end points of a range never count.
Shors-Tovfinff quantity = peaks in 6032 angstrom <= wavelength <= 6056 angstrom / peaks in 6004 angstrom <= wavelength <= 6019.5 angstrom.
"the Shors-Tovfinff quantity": 1.67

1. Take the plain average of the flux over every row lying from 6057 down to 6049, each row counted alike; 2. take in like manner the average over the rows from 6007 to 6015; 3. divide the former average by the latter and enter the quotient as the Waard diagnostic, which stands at 1.00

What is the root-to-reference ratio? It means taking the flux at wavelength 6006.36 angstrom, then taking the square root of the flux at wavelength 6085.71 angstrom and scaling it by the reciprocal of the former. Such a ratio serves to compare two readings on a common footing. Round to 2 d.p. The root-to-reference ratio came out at 0.29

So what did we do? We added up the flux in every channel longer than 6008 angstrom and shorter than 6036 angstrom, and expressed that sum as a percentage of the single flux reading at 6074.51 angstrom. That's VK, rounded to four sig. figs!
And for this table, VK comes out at 2214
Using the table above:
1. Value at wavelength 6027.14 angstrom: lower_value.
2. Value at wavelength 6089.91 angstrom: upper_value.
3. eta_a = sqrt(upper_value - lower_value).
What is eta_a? 5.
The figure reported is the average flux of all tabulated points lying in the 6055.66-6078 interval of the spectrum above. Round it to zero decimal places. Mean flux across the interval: 22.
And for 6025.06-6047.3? 28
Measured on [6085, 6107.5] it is 36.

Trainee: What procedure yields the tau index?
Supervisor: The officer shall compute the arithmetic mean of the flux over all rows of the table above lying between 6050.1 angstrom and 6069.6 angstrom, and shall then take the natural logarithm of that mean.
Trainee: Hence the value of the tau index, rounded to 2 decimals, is 3.09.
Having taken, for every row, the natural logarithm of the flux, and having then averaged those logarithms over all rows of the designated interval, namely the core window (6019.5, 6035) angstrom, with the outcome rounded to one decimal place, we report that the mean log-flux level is 3.4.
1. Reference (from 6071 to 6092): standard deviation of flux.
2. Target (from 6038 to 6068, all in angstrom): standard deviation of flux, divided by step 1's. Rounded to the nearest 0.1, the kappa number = 0.3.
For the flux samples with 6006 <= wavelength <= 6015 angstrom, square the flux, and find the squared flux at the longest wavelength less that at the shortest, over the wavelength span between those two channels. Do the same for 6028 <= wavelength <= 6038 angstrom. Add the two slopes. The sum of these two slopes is -34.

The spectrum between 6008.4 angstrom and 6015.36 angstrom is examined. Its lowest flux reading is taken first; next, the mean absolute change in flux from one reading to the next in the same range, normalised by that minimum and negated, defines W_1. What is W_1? -0.313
